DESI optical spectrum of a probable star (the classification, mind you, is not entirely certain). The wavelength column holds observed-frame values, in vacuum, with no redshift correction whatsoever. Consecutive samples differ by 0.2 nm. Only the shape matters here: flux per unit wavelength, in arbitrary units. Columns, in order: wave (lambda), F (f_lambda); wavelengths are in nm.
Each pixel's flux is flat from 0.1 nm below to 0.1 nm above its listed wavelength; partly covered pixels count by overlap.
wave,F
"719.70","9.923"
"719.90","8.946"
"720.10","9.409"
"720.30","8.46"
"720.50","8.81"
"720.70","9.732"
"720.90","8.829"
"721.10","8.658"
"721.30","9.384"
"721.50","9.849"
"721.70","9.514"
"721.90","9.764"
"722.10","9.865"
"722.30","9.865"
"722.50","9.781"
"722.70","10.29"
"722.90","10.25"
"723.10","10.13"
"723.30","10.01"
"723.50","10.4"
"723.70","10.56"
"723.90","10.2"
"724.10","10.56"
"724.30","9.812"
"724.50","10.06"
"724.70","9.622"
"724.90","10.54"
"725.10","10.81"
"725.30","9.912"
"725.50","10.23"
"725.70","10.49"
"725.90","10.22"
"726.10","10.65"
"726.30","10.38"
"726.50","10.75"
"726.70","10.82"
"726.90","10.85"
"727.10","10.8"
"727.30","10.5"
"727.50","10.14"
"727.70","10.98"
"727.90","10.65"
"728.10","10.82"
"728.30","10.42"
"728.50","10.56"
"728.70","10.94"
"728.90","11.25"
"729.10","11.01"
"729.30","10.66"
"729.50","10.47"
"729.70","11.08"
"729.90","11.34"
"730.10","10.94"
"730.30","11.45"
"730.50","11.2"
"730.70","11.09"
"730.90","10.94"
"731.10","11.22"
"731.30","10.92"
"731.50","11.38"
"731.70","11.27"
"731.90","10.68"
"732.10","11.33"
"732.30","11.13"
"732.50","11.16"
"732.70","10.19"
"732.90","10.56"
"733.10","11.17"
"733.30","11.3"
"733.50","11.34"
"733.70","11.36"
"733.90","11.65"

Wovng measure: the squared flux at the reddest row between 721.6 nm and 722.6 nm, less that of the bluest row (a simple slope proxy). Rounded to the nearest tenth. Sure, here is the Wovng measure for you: 5.2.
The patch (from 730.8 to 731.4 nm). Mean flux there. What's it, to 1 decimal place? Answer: 11.0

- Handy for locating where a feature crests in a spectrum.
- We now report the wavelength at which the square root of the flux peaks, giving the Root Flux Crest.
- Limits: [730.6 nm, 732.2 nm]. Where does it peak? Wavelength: 731.50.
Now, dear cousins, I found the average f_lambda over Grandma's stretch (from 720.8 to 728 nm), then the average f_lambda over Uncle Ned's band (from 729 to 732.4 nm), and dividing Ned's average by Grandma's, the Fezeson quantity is 1.09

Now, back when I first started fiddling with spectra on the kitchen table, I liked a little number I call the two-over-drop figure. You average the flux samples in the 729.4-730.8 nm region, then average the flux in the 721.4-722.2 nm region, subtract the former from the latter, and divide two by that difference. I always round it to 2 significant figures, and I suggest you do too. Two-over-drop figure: -1.5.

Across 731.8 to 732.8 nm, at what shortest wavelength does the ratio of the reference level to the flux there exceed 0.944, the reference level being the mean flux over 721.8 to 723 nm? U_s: 732.70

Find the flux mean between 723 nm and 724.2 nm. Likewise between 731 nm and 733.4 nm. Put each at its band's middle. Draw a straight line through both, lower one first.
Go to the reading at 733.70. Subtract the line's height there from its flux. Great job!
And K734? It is 0.2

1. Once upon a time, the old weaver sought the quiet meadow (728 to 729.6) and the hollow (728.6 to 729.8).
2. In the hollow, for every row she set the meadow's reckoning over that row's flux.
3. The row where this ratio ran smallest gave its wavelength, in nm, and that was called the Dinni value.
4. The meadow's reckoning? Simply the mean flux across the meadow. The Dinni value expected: 728.90 nm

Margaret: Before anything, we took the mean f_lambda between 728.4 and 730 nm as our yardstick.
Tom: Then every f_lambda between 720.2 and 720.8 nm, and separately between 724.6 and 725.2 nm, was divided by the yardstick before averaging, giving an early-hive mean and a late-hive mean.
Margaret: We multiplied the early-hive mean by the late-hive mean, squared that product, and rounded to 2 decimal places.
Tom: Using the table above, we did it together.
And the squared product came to 0.61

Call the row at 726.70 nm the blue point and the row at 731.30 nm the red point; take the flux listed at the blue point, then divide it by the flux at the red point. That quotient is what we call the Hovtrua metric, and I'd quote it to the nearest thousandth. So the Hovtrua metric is 0.991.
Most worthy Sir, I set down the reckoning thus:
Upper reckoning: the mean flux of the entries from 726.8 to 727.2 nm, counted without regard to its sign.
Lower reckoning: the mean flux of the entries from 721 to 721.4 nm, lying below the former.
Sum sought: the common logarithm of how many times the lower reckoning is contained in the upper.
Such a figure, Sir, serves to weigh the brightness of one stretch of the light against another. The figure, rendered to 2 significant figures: 0.079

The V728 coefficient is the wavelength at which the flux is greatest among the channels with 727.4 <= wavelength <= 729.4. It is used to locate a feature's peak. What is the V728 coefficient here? 728.90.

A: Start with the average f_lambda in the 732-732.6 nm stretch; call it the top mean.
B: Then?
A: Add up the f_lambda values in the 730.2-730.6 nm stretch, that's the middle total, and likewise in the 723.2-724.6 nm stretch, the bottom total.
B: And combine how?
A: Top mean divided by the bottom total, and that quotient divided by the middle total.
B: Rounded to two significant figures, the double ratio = 0.0069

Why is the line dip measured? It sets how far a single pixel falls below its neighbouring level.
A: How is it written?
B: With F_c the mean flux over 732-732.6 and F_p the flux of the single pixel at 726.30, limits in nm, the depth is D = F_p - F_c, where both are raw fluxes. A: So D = -0.83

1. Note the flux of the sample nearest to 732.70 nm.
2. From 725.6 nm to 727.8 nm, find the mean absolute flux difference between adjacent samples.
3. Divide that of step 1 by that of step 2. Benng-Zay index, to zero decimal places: 34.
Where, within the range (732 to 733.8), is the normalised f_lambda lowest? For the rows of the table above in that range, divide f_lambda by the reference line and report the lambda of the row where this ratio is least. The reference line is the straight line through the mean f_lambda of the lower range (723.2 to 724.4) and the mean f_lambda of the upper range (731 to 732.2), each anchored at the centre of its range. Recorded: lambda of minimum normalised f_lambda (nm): 732.70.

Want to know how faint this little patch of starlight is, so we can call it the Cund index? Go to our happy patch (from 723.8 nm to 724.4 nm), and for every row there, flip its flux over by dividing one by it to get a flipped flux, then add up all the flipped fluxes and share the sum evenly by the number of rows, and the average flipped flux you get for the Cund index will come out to 0.098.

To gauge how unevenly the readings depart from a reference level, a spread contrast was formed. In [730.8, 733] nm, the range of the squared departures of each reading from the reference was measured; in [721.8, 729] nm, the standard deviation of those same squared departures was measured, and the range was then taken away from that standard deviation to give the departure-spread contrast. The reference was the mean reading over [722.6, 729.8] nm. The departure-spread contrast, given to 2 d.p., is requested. -0.58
